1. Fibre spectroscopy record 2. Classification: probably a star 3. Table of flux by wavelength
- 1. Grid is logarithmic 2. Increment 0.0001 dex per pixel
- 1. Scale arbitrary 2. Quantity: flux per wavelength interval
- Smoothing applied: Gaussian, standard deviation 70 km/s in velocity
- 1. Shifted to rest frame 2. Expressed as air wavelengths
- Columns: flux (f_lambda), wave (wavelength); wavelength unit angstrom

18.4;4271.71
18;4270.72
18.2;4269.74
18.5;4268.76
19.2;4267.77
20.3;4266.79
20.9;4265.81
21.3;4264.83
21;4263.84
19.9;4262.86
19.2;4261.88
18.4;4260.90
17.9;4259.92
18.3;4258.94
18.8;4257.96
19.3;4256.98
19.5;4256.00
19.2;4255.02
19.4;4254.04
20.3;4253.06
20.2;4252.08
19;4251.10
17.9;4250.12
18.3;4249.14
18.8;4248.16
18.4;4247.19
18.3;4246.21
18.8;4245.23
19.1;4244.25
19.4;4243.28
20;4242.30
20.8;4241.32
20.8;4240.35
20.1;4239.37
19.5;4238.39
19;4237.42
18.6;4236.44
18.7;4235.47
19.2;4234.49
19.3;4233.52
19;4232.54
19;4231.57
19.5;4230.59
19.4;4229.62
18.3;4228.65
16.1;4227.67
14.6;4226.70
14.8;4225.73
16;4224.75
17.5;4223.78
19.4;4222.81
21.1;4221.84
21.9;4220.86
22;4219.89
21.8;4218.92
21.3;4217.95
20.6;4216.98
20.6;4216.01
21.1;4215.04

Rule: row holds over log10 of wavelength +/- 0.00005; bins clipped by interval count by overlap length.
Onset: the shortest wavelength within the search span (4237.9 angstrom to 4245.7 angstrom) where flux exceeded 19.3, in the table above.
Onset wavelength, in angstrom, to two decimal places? 4238.39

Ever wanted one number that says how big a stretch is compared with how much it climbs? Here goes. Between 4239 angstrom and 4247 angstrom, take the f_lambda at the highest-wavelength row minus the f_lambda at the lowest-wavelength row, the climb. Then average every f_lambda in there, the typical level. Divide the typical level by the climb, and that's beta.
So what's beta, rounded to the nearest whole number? -11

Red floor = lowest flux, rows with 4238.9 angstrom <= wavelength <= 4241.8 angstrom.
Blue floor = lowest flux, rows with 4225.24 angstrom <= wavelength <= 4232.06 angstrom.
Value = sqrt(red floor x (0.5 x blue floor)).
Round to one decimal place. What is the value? 12.1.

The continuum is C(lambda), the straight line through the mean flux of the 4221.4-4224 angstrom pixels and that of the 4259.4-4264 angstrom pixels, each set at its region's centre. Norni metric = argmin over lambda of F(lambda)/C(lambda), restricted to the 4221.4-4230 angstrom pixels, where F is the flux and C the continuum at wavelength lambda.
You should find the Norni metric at 4226.70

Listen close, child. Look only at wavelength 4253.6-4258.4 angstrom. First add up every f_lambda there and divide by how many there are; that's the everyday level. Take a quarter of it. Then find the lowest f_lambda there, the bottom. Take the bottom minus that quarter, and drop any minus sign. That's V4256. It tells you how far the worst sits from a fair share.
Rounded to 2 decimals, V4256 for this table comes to 13.99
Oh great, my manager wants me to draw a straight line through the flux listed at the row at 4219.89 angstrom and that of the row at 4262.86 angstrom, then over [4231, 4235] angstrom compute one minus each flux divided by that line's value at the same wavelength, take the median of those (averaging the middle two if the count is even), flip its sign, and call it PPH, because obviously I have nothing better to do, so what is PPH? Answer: -0.10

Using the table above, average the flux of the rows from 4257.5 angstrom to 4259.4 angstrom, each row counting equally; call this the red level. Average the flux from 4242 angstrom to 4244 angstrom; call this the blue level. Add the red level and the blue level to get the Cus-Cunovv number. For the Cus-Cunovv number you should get 38.2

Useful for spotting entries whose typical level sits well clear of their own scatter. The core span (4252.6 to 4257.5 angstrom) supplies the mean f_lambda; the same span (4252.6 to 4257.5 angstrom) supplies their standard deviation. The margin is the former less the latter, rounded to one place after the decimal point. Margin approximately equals 19.1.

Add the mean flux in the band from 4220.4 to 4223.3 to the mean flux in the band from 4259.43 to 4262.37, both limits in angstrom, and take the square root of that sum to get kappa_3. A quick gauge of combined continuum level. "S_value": 6.27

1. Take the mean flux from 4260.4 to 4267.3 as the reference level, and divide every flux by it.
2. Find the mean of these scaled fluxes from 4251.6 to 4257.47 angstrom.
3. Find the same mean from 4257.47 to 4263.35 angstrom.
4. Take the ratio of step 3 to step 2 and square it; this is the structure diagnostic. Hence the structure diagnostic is 0.91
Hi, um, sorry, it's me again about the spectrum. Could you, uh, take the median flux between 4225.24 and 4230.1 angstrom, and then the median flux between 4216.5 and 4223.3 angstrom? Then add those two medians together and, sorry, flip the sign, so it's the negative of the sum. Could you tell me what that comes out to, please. -37.4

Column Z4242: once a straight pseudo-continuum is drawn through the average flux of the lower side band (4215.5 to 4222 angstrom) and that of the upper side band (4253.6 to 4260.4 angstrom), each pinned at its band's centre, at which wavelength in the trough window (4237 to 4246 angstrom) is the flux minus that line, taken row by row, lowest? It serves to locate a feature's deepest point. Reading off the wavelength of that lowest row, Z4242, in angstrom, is 4237.42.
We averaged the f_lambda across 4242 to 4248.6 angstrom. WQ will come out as 19.0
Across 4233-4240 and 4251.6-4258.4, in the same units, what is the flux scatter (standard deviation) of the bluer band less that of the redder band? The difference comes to 0.0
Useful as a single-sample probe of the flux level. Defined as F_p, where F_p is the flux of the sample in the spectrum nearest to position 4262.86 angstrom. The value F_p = 19.9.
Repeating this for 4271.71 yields 18.4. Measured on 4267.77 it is 19.2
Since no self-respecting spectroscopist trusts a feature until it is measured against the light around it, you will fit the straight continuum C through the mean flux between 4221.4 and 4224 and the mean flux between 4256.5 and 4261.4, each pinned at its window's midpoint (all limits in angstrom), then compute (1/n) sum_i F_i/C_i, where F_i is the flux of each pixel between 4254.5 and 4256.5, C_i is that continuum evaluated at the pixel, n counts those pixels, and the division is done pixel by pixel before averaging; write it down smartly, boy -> 1.04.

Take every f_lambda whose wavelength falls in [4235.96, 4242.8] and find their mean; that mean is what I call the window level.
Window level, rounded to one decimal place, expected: 19.8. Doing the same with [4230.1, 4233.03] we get 19.2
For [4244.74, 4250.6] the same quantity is 18.4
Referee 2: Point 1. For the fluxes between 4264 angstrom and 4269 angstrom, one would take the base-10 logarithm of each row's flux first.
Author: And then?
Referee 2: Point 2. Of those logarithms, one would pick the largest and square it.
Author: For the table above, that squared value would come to 1.76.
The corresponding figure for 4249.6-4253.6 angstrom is 1.71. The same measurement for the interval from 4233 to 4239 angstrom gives 1.66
